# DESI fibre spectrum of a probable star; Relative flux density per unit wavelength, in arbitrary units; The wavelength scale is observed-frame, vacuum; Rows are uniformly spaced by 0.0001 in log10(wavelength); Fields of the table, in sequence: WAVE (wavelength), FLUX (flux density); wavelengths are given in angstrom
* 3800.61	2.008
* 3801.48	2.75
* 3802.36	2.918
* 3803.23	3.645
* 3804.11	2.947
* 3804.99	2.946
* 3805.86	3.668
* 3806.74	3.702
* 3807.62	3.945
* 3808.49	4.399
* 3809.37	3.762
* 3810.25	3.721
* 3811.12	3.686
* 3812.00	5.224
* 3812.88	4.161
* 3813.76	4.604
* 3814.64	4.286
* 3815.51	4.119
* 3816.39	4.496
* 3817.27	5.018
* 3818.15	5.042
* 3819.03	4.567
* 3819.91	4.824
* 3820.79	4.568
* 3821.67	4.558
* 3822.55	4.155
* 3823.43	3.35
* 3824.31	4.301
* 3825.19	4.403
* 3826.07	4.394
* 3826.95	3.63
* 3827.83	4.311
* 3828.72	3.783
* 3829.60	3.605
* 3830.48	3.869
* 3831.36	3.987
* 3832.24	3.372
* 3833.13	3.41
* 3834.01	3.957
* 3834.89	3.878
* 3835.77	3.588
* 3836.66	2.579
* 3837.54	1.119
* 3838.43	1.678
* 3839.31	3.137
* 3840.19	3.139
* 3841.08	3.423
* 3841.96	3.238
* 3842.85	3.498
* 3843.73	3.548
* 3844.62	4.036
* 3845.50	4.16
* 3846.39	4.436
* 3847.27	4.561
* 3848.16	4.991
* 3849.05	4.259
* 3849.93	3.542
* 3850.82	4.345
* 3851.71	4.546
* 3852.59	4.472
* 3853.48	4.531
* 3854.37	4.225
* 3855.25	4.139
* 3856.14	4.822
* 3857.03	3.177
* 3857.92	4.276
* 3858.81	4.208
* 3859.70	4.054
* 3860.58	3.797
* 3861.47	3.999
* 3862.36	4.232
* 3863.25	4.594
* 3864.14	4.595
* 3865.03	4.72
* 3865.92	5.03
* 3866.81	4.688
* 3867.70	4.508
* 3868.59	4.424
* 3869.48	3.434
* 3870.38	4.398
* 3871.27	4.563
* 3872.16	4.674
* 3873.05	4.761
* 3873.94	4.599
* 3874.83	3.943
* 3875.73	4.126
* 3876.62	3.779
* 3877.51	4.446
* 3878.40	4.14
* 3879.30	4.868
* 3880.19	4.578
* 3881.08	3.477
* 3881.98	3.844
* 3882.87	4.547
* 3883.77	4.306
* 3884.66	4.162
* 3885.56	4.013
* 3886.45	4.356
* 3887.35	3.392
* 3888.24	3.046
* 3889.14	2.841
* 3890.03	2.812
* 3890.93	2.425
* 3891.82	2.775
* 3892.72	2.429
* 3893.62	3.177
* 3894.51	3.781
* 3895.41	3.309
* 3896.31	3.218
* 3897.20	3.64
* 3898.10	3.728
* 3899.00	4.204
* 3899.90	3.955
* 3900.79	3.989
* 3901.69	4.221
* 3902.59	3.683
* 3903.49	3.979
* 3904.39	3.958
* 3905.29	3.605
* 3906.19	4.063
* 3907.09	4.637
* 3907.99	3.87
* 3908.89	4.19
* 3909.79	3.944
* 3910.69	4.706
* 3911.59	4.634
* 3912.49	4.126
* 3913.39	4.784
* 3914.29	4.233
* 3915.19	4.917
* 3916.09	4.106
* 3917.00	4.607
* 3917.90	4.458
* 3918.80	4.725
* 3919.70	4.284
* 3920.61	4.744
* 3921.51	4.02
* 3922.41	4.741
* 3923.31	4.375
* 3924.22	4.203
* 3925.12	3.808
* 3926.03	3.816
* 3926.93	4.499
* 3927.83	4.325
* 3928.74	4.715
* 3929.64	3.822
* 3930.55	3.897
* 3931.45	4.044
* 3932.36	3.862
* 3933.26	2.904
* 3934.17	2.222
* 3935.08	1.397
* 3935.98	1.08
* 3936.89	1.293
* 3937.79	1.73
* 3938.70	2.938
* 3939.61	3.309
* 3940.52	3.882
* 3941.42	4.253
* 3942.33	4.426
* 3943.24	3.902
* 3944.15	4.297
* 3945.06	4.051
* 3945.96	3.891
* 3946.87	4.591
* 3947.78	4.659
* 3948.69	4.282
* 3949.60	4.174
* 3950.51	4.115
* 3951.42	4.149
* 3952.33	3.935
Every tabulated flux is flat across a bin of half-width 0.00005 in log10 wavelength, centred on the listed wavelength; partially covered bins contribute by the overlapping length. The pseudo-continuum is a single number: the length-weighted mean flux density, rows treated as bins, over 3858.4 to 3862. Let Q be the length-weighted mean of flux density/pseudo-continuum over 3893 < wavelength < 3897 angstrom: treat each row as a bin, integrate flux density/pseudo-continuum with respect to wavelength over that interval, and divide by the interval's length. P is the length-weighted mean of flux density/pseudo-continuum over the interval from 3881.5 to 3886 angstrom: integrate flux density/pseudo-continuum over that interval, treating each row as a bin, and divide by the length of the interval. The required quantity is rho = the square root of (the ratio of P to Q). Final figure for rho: 1.11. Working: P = 1.03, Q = 0.83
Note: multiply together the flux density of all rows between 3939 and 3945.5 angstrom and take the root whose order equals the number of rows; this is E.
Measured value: 4.0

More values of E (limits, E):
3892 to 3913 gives 3.8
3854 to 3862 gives 4.1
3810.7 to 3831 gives 4.3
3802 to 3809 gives 3.5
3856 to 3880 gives 4.3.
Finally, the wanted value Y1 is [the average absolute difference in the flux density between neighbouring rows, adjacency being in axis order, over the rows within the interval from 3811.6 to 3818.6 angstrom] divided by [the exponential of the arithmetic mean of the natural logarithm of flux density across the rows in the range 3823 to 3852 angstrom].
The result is 0.116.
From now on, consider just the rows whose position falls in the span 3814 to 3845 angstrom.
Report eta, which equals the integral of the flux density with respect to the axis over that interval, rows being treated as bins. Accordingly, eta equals 118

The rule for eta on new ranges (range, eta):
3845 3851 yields 26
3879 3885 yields 25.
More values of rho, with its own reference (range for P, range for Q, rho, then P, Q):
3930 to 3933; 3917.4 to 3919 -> 0.92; 0.96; 1.14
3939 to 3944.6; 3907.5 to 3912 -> 0.97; 0.99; 1.06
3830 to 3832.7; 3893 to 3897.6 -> 1.05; 0.93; 0.84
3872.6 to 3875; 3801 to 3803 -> 1.24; 1.12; 0.72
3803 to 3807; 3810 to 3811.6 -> 0.95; 0.83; 0.93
